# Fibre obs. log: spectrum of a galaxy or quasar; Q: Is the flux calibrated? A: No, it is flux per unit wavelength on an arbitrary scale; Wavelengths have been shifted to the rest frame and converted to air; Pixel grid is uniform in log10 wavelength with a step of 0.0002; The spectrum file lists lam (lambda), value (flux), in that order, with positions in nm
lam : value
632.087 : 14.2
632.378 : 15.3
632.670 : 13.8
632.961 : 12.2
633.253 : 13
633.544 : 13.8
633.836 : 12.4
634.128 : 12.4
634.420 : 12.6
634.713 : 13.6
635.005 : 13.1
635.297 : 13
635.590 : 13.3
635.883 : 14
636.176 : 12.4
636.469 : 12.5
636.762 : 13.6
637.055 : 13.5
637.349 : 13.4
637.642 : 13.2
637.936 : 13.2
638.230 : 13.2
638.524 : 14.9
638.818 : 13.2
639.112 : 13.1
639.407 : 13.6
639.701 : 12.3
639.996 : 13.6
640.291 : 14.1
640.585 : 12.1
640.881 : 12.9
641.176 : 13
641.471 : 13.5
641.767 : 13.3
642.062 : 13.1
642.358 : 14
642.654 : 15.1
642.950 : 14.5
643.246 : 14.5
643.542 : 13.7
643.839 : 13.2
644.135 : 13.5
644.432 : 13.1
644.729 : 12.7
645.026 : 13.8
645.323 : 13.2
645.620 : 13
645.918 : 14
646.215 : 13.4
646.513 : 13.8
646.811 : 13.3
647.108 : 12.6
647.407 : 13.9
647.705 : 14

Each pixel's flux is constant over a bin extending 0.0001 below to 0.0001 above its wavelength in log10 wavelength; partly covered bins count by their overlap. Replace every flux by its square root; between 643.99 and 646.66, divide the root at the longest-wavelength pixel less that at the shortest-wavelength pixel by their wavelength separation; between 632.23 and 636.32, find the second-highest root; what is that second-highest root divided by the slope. 219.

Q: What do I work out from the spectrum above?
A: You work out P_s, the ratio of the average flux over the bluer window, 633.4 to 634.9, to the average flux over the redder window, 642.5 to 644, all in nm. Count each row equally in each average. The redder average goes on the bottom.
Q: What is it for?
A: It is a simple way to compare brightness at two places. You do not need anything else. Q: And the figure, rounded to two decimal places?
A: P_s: 0.91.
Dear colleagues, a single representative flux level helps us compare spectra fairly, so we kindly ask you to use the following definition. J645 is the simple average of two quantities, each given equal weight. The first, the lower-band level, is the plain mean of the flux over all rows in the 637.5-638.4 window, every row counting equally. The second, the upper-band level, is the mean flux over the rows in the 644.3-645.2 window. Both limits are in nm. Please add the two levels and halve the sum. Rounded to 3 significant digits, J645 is 13.2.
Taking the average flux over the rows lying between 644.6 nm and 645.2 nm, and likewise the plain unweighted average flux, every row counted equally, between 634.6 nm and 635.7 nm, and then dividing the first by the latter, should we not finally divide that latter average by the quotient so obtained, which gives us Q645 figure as 13.2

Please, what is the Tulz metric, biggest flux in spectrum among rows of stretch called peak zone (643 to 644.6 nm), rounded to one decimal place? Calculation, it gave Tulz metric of 14.5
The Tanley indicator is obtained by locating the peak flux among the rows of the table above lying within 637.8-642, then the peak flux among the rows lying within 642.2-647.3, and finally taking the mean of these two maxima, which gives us 15.00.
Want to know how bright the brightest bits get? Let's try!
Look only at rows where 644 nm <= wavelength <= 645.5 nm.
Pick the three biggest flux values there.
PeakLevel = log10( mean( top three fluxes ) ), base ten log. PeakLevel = 1.13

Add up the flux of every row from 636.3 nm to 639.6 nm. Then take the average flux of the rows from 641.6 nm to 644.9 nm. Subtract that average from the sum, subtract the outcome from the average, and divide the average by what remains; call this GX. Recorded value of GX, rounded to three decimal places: -0.114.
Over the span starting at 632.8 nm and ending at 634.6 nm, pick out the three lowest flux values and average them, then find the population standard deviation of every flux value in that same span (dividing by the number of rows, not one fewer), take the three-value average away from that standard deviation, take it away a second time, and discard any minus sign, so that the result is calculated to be 24.1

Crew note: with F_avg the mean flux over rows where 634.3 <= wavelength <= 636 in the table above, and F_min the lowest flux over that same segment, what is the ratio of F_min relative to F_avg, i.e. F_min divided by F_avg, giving 0.950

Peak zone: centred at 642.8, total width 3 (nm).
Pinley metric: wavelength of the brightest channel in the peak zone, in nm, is 642.654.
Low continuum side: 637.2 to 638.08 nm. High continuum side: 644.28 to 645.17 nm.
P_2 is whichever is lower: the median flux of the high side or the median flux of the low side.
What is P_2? 13.1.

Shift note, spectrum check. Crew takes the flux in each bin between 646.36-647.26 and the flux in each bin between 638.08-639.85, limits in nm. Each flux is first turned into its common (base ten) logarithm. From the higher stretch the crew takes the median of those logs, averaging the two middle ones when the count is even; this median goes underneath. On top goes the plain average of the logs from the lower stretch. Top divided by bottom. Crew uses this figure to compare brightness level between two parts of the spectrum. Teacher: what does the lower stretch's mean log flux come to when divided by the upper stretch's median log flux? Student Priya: 1.00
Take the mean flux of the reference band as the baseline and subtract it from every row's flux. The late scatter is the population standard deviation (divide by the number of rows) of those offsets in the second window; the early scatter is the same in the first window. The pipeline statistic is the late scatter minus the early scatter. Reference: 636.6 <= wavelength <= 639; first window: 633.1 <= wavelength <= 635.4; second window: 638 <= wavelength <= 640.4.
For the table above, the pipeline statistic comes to 0.23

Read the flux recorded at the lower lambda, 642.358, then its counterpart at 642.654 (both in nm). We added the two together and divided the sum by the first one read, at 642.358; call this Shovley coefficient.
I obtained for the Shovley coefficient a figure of 2.08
